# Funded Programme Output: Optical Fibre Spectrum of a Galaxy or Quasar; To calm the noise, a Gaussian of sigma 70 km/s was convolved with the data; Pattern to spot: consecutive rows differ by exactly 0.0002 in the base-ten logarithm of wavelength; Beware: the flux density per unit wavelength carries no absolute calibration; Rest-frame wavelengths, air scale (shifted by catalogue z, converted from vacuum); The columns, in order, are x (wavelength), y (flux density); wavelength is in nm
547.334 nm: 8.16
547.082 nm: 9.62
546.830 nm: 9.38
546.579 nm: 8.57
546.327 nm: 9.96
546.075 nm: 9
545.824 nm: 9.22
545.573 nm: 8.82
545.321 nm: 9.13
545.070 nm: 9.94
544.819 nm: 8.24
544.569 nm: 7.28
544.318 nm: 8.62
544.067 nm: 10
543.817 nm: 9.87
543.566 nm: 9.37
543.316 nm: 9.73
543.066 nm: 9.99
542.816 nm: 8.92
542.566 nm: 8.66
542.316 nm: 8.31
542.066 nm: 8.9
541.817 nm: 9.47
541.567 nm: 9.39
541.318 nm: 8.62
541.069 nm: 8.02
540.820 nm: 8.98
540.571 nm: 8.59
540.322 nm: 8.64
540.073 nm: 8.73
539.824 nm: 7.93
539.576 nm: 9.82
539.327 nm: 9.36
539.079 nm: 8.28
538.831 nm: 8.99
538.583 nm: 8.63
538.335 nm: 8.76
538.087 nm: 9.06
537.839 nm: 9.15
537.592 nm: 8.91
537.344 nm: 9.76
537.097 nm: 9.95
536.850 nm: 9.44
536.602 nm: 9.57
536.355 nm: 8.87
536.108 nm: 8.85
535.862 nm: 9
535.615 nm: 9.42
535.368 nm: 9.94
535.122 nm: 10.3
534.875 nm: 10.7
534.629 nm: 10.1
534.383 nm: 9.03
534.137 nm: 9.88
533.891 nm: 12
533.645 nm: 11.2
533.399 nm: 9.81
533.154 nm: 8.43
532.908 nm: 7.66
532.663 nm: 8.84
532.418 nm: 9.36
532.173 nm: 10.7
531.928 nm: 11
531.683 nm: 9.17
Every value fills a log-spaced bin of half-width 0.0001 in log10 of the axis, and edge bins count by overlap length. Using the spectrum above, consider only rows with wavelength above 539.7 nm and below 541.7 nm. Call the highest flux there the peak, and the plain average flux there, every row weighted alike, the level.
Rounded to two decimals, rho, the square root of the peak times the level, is 8.99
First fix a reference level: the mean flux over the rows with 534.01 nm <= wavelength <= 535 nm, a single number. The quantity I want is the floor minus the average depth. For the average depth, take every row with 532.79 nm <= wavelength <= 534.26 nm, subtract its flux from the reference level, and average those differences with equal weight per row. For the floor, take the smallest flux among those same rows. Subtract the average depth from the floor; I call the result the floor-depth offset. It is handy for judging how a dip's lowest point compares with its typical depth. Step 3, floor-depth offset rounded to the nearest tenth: 7.6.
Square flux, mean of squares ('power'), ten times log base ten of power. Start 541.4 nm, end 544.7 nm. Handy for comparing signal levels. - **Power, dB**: 19.2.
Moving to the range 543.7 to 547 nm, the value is 19.2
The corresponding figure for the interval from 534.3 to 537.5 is 19.7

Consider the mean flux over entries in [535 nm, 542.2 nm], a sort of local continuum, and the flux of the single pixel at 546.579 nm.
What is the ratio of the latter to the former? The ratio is 0.94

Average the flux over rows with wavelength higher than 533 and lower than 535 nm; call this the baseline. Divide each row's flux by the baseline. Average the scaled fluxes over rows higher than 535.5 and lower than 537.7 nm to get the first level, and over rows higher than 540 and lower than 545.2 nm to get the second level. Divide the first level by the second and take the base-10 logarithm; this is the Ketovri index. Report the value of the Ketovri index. 0.016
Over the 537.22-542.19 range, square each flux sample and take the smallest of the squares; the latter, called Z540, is 63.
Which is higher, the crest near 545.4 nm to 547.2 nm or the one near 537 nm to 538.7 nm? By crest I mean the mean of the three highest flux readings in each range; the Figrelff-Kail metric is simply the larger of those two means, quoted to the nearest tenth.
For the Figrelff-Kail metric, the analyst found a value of 9.7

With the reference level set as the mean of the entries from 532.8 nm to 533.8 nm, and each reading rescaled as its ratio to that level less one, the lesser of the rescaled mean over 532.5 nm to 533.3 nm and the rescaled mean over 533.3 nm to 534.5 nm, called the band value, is -0.10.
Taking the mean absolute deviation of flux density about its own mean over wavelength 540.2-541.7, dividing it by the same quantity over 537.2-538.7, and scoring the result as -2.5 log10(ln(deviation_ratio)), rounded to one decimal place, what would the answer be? 2.2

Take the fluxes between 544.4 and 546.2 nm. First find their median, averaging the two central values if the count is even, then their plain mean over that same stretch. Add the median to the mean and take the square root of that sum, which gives 4.22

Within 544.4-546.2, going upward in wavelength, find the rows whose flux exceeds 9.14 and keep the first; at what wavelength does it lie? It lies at 545.070 nm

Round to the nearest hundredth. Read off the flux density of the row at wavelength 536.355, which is 8.87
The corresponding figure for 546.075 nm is 9.00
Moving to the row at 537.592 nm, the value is 8.91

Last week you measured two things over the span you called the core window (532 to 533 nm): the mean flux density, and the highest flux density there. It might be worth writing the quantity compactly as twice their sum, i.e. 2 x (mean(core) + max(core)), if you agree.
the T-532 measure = 40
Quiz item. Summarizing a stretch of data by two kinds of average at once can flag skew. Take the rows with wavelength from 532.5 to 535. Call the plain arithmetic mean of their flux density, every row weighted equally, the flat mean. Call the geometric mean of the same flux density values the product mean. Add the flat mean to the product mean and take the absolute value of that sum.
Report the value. 19.4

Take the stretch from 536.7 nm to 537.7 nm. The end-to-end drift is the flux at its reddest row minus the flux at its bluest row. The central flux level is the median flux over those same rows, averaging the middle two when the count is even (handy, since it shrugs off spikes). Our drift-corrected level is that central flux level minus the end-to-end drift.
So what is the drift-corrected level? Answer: 10.1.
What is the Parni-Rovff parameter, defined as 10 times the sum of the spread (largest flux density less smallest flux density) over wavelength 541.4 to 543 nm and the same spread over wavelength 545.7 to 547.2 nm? 25.5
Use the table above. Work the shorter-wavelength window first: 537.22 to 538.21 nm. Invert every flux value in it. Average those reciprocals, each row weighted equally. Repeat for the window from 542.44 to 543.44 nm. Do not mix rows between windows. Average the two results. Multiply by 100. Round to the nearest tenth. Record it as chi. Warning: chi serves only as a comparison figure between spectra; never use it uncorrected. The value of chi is 10.8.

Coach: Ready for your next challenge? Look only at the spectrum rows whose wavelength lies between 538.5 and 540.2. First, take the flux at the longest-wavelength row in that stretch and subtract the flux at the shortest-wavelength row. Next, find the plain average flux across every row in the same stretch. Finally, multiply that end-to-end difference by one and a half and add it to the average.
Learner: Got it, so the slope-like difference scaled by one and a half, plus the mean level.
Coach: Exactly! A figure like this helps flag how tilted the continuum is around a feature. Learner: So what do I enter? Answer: 9.0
